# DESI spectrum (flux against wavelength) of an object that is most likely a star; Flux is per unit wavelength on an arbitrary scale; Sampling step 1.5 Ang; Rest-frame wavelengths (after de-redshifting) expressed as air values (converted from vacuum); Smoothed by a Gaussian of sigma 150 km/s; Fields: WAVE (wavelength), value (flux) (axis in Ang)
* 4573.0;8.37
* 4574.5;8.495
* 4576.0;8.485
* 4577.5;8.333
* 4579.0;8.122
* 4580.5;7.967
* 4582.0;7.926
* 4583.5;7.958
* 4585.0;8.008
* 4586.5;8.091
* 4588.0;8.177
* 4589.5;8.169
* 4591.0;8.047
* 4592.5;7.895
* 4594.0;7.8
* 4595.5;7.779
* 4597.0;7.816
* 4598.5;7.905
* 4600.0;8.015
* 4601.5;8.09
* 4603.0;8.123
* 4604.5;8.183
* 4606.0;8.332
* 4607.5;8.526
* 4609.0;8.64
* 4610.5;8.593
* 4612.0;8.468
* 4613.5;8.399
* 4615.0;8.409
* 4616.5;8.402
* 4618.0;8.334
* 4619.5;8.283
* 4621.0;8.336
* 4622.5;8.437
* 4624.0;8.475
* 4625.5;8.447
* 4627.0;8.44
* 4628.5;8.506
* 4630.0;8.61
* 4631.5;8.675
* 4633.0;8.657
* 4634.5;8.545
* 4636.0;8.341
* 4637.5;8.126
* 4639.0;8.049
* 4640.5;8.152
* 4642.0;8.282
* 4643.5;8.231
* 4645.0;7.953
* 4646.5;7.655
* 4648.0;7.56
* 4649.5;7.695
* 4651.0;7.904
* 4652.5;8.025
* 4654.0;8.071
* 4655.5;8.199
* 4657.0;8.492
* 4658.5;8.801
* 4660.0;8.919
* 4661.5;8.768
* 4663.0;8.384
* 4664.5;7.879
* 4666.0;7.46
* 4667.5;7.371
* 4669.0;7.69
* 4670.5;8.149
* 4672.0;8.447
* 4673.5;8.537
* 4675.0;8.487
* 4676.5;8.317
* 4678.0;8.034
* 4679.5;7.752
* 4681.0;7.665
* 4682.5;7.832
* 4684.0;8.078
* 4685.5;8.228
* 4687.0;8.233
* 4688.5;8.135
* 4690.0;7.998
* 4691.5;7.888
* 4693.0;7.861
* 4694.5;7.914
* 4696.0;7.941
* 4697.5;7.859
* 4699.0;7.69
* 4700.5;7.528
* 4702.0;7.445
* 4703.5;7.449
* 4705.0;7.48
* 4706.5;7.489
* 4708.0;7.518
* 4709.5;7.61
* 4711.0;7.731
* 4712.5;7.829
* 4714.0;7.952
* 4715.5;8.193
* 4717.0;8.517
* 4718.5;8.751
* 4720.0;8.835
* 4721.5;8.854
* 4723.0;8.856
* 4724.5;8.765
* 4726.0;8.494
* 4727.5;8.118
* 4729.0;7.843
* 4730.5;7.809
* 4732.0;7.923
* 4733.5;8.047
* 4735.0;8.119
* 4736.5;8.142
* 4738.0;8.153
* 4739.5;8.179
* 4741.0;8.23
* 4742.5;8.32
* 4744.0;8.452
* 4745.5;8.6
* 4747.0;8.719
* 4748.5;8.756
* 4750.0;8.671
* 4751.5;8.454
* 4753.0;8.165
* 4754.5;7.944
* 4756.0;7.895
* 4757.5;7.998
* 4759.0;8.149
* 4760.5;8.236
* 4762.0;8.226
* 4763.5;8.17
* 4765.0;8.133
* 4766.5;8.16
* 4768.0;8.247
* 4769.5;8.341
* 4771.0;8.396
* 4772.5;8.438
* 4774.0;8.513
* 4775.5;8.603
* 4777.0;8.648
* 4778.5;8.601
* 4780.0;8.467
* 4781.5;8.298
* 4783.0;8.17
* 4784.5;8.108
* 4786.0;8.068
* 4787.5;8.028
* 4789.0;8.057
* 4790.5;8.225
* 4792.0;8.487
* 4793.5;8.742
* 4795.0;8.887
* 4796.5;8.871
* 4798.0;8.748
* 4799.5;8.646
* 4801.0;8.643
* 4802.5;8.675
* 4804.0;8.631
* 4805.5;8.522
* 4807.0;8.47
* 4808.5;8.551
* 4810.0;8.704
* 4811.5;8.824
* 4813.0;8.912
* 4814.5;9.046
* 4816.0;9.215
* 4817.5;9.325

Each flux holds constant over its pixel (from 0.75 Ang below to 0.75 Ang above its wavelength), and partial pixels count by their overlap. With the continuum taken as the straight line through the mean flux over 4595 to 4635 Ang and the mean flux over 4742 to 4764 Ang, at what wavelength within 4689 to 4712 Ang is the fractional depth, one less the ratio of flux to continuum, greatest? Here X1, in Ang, 4702.0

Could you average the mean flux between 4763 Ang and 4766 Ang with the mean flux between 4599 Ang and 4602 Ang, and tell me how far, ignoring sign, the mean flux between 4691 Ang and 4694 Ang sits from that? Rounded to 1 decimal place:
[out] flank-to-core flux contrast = 0.2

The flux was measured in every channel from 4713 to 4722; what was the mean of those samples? 8.5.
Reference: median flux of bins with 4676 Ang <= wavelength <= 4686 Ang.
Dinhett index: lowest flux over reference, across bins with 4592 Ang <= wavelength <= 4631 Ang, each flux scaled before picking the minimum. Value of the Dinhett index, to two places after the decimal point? 0.97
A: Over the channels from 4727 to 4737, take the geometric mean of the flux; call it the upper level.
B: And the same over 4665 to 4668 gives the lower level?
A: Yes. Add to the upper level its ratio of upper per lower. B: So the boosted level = 9.08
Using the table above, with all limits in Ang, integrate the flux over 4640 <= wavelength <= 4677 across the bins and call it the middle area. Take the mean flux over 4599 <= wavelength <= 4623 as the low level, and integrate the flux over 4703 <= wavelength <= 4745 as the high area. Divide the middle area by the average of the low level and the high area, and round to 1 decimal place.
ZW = 1.7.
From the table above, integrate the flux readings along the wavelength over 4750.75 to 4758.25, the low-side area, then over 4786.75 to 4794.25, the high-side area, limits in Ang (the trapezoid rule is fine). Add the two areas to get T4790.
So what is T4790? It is 123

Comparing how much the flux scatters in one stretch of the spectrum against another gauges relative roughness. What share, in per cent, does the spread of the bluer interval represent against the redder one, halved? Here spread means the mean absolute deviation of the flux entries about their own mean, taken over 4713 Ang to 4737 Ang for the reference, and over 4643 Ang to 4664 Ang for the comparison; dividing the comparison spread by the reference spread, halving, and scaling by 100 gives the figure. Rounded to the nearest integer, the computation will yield 51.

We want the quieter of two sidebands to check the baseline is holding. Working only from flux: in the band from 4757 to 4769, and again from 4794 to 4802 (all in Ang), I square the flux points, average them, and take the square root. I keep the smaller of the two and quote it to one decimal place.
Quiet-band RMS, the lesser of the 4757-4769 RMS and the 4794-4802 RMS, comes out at 8.2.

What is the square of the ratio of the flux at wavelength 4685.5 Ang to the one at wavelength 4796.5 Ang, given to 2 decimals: 0.86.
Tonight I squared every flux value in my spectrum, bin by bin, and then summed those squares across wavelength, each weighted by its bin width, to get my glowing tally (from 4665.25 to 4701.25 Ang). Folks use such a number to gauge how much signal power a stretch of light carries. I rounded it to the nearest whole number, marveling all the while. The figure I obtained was 2286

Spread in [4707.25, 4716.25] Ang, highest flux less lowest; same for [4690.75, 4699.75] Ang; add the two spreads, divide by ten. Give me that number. 0.093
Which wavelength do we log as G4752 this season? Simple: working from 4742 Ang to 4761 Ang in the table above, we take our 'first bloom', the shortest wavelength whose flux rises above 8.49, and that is 4745.5 Ang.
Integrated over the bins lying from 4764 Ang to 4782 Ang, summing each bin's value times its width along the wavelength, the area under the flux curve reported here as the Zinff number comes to 151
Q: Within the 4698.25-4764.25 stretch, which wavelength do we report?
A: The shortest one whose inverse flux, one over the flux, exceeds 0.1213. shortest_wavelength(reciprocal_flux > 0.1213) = 4699.0 Ang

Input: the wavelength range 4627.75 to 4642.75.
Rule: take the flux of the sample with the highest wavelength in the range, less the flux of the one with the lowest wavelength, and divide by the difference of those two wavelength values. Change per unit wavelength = -0.02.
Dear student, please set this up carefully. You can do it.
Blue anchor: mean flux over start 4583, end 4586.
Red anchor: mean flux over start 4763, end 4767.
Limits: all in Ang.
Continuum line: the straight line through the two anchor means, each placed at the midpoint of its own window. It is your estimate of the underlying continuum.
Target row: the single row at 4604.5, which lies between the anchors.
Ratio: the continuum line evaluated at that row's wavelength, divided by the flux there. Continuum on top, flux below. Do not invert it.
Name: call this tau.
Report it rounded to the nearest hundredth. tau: 0.98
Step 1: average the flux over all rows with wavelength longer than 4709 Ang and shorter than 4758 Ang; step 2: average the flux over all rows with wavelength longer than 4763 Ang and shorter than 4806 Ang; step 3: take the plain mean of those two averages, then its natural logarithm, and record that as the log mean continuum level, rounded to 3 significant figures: 2.12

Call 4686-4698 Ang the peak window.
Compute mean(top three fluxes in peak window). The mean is 8.1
